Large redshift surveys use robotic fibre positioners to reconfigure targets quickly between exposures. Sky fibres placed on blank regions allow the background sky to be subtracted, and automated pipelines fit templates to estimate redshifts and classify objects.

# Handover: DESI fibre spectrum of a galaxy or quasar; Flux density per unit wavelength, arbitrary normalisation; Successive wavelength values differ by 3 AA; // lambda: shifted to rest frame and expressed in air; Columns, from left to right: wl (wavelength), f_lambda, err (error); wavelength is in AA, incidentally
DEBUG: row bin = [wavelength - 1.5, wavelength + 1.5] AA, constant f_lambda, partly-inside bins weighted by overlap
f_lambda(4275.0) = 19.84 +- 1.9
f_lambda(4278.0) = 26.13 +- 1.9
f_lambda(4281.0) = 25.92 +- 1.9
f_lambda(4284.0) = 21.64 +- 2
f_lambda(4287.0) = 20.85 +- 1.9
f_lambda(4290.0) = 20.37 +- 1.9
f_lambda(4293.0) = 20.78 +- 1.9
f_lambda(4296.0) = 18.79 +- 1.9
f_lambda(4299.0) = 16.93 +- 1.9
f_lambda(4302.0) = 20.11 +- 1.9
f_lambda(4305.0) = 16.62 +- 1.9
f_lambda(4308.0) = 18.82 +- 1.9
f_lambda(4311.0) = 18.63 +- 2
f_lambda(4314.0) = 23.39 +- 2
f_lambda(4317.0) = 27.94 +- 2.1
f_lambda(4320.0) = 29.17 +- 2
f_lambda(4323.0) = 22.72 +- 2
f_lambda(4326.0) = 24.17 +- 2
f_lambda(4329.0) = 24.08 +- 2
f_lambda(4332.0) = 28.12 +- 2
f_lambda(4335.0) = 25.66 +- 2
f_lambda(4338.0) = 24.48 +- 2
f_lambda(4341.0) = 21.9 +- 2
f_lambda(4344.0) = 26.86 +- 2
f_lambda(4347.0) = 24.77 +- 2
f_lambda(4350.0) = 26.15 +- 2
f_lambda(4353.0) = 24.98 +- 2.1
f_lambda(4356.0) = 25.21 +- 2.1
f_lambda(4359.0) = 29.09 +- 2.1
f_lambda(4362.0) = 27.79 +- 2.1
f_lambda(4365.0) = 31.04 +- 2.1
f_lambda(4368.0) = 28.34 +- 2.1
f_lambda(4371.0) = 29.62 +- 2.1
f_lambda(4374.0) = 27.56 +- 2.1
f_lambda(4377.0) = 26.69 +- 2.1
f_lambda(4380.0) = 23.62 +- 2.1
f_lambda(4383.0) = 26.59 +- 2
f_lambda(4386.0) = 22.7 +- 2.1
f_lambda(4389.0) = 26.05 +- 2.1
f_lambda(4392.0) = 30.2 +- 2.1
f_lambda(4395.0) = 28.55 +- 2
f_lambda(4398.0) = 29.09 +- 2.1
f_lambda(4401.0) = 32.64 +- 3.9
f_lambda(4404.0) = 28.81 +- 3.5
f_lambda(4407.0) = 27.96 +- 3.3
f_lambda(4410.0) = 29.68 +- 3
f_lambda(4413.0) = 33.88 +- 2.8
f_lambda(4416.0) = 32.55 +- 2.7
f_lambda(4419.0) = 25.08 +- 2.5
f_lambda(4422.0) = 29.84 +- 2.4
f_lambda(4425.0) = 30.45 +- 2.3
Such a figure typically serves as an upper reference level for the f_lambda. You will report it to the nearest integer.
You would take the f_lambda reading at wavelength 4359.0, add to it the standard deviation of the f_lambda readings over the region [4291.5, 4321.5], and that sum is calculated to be 33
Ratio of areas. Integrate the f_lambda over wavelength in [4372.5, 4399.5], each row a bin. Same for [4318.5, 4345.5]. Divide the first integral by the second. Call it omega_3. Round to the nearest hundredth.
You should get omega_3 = 1.06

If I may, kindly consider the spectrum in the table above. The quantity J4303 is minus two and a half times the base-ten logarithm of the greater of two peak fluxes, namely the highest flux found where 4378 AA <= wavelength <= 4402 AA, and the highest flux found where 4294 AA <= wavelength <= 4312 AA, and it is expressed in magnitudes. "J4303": -3.78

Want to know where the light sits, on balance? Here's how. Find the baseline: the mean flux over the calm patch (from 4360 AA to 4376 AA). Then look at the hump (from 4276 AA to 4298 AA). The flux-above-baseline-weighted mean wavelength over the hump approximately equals 4289.1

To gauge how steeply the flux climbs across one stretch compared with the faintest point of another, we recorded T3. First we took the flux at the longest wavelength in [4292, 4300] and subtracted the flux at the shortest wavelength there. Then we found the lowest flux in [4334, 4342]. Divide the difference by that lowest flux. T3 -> -0.2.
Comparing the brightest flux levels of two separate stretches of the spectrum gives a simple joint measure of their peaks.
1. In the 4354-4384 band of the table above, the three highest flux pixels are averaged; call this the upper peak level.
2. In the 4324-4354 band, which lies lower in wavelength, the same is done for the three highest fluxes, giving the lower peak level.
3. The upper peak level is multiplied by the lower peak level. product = 809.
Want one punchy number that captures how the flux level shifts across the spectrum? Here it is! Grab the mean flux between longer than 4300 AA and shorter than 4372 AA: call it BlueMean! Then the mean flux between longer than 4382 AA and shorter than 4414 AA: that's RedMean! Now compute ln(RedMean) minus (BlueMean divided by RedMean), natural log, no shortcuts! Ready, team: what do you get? 2.49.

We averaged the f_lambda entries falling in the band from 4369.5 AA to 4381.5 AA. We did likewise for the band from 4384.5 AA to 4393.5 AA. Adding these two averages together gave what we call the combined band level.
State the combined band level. 53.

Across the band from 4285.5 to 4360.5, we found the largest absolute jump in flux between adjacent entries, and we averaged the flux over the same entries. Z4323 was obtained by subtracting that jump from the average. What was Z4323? 16.8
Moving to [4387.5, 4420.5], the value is 22.0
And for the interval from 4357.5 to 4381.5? 24.7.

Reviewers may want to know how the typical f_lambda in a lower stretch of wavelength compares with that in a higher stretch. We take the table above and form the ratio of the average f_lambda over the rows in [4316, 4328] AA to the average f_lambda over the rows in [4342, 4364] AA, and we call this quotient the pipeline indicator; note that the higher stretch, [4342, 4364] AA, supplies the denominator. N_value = 0.98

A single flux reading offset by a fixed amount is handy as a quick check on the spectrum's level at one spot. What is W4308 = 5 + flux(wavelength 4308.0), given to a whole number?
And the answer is 24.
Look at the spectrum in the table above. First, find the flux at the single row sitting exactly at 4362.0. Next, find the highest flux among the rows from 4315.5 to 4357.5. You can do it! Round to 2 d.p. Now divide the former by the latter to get 0.95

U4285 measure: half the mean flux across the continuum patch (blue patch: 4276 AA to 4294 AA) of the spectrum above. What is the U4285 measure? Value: 11.3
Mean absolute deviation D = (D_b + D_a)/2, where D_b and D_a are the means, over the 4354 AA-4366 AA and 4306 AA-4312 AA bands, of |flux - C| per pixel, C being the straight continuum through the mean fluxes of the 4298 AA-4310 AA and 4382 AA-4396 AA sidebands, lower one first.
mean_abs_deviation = 2.3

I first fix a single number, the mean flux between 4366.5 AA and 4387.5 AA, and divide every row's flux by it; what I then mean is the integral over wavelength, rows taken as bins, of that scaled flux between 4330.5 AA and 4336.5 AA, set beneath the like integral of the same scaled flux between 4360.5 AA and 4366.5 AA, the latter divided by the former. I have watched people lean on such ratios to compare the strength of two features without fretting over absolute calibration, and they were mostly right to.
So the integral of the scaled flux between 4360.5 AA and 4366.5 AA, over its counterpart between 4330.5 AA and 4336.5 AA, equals 1.09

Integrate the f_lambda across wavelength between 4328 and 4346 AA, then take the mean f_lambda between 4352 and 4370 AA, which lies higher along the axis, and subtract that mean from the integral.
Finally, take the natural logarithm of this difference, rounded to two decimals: 6.05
